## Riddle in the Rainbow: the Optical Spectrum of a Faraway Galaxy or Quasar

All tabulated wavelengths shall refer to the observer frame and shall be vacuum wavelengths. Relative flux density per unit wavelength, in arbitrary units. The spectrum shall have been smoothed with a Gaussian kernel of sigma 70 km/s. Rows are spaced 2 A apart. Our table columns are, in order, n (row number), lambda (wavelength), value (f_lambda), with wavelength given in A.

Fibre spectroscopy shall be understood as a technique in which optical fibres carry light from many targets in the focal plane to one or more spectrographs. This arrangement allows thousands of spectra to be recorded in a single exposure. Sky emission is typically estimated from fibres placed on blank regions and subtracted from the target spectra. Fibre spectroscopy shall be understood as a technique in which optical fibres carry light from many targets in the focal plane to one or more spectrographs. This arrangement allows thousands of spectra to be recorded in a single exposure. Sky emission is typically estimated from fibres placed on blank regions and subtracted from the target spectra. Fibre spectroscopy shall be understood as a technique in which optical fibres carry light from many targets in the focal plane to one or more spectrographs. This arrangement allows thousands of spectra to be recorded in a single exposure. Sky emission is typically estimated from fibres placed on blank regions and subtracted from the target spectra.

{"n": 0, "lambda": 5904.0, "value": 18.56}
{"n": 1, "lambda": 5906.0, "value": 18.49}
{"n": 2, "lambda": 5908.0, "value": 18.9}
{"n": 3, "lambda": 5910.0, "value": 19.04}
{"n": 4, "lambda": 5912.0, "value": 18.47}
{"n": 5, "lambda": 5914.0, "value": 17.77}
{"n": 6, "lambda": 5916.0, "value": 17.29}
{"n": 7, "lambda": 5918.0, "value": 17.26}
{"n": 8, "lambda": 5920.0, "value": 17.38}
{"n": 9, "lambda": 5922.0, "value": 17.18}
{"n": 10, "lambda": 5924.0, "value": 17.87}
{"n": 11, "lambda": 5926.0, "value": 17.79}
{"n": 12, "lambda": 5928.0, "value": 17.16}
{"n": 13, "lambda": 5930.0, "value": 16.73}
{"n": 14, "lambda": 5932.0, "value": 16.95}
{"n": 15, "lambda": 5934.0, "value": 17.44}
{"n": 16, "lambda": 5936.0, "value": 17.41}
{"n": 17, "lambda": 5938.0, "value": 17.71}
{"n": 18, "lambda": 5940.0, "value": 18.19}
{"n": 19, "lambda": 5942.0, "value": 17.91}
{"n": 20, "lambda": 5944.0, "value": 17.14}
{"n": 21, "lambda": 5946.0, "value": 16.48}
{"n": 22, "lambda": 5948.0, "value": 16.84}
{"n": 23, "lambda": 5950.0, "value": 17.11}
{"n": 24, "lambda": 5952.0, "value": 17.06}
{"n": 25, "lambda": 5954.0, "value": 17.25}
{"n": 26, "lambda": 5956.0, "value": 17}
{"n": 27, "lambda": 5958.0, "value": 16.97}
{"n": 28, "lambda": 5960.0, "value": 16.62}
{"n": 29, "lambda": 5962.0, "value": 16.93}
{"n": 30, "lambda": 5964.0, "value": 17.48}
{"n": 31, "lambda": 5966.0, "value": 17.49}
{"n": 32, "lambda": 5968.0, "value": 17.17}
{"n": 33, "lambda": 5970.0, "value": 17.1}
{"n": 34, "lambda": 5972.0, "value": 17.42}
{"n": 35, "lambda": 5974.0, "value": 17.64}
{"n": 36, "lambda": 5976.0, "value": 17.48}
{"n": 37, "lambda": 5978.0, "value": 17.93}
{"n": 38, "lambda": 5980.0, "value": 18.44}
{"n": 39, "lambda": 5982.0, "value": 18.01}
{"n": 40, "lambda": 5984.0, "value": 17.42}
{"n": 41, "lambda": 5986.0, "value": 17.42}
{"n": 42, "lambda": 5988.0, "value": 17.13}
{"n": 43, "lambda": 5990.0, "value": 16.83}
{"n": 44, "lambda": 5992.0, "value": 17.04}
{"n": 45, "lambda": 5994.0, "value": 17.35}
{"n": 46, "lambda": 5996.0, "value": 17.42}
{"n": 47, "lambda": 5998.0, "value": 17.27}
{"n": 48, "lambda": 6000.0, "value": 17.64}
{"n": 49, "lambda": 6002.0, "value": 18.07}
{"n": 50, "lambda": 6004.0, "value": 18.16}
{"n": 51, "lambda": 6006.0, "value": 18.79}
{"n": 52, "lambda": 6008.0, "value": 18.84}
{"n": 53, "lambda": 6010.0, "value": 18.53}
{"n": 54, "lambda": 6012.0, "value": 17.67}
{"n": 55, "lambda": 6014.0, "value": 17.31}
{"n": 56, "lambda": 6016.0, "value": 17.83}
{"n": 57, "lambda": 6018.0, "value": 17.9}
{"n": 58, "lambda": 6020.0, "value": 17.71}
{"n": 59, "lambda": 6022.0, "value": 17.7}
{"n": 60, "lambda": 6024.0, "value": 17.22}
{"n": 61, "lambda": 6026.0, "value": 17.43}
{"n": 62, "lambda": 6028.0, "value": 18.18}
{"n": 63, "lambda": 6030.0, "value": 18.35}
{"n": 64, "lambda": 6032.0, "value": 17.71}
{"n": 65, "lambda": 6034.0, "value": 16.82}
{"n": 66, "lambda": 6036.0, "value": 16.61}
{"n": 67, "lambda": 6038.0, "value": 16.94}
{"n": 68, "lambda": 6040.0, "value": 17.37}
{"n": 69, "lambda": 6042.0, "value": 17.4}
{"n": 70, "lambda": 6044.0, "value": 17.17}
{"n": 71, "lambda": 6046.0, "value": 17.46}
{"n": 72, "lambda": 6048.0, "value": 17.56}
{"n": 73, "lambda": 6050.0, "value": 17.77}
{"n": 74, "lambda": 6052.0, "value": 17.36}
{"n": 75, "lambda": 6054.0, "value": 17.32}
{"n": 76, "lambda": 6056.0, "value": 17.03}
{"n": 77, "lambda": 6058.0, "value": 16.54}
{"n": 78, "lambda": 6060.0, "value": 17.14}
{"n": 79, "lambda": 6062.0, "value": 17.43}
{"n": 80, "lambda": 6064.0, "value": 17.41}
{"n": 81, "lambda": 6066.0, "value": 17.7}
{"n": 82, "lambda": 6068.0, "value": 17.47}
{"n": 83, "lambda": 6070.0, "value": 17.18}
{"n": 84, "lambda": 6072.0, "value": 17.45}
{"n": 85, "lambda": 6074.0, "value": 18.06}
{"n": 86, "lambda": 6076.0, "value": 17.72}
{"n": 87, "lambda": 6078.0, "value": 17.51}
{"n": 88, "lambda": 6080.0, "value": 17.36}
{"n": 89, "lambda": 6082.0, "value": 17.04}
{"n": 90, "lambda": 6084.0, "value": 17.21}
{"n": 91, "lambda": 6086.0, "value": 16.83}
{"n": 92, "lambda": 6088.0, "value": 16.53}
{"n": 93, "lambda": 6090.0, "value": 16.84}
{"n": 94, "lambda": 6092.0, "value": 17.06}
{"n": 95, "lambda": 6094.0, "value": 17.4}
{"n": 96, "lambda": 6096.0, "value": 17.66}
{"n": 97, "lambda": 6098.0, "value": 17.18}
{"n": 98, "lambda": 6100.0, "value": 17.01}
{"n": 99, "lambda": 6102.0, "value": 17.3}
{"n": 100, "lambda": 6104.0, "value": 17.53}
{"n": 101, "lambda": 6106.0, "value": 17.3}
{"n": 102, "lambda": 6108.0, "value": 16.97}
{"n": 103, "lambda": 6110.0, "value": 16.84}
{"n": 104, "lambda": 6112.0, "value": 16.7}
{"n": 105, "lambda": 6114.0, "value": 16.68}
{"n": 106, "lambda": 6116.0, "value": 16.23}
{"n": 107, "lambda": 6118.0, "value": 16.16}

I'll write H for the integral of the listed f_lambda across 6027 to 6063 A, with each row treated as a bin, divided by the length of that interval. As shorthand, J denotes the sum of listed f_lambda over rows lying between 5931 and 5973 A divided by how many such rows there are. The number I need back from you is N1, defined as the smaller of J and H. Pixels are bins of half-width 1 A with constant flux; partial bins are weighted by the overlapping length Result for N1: 17.2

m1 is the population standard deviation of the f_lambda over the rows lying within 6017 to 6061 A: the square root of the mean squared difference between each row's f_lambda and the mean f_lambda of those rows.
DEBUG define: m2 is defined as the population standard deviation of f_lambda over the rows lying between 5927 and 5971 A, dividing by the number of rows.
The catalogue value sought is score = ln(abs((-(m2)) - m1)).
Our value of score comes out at -0.17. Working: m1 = 0.45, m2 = 0.398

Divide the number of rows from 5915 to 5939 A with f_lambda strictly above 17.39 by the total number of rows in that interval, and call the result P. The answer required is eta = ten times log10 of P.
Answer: -3.8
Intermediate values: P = 0.42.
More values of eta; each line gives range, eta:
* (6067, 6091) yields -3.8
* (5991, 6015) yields -1.8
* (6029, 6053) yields -3.0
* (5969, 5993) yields -1.8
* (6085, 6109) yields -6.0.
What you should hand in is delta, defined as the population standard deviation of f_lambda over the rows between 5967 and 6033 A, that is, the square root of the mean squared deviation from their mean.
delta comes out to 0.50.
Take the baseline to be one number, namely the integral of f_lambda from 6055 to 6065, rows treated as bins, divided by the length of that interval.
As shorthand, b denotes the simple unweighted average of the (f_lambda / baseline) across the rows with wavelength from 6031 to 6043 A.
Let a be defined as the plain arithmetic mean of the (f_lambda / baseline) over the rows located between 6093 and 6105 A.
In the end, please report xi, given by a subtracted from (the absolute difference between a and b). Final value -1.00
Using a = 1.01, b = 1.00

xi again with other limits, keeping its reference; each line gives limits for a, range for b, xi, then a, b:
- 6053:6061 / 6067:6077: -0.96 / 0.99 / 1.03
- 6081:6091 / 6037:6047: -0.97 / 0.99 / 1.01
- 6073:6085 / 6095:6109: -1.01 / 1.02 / 1.01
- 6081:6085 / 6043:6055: -0.98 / 1.00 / 1.02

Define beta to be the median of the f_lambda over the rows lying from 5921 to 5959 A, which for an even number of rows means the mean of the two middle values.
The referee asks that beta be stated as 17.2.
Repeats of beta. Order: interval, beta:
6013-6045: 17.4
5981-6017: 17.5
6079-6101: 17.1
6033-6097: 17.4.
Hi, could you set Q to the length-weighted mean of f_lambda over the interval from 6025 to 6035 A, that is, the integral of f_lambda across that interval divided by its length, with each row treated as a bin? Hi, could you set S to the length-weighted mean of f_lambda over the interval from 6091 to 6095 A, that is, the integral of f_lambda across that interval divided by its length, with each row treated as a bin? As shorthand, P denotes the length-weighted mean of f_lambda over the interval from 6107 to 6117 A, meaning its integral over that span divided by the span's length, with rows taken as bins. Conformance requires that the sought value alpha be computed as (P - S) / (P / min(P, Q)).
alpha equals -0.5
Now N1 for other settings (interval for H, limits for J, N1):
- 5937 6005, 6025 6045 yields 17.4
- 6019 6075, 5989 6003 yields 17.4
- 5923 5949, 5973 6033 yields 17.4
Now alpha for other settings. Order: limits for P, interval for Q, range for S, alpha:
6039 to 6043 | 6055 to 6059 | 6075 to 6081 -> -0.1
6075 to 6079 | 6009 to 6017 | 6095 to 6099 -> 0.2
